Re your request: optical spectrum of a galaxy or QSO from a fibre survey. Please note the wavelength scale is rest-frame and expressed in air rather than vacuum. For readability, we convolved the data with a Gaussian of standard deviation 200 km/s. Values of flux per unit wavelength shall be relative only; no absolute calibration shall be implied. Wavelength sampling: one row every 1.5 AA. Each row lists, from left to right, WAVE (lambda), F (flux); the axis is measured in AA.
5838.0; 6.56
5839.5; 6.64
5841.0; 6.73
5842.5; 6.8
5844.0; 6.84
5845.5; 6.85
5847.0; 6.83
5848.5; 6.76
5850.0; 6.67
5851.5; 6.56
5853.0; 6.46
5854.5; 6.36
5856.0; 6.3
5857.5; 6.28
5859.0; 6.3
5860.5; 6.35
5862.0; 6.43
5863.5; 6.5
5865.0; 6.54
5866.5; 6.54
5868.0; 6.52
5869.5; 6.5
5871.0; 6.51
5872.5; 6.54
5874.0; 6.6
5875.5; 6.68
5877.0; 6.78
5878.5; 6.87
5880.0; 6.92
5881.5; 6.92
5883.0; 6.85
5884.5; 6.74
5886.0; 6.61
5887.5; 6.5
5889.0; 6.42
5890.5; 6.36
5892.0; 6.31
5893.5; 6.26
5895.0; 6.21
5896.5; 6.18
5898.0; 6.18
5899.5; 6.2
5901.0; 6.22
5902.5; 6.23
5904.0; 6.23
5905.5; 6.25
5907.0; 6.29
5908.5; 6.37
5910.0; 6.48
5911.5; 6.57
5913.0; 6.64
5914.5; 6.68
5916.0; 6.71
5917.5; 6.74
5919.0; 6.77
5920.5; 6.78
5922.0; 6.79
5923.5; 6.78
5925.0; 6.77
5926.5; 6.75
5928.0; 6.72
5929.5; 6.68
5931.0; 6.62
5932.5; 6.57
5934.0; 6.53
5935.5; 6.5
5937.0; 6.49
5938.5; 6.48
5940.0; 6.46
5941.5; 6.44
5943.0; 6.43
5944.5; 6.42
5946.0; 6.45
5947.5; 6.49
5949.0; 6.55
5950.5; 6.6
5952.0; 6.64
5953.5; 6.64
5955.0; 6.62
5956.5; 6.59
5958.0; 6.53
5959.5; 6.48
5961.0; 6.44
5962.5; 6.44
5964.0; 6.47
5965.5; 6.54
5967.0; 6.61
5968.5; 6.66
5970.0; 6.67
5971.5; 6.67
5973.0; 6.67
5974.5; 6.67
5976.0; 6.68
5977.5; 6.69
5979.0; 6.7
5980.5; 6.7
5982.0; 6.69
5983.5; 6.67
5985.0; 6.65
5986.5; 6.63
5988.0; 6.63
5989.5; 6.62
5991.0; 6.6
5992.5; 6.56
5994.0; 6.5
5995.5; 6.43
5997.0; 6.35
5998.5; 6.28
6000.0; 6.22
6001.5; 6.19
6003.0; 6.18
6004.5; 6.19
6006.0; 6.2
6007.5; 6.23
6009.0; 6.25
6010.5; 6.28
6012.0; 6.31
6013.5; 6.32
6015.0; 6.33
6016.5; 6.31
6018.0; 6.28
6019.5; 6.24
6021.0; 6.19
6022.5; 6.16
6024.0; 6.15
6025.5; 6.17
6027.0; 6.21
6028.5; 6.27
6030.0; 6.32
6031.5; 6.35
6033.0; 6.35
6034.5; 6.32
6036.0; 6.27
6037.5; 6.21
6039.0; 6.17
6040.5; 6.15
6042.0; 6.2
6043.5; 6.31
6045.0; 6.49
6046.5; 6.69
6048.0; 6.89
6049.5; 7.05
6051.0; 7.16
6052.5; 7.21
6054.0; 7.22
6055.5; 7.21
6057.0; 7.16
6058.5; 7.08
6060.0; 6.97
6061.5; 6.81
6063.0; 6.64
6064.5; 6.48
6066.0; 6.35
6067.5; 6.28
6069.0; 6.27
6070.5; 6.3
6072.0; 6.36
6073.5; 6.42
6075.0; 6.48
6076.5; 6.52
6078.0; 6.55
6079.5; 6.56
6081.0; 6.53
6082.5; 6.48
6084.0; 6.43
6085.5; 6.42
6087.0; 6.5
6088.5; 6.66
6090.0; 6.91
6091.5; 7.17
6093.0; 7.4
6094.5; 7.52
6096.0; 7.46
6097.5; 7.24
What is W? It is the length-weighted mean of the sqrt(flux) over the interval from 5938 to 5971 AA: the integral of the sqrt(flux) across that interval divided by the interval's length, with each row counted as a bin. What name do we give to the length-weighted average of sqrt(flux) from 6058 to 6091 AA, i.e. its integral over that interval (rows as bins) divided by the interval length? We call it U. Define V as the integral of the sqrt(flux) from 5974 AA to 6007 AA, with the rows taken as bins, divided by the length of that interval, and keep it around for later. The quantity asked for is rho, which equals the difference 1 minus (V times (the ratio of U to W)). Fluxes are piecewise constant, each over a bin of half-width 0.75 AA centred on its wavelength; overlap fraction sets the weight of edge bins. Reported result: -1.551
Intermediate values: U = 2.558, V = 2.55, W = 2.56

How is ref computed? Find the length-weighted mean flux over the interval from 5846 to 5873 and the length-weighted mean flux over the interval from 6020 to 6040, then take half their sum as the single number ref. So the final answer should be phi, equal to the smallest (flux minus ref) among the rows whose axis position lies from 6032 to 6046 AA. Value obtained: -0.22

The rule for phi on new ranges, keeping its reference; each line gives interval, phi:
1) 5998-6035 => -0.22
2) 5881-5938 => -0.19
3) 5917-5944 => 0.06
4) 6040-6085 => -0.22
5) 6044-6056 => 0.12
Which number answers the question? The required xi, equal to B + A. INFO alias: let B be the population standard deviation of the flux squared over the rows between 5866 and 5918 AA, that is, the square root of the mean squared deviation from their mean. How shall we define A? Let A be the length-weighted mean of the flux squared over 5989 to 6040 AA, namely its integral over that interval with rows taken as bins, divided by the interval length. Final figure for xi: 43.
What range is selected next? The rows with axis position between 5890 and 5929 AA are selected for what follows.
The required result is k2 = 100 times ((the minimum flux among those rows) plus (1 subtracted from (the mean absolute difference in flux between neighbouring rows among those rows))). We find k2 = 521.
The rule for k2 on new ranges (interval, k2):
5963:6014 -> 521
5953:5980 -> 547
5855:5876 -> 532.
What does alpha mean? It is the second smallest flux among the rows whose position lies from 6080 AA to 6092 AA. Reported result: 6.43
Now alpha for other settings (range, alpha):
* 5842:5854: 6.56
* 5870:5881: 6.54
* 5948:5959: 6.55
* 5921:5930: 6.72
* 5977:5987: 6.65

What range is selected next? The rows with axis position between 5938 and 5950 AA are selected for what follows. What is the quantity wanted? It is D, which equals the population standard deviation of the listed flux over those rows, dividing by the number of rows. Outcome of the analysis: 0.04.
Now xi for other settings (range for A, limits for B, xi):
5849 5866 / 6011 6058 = 46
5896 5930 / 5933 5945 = 43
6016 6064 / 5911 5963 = 44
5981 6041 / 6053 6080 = 45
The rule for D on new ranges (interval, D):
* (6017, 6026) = 0.05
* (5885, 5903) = 0.13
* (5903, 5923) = 0.20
